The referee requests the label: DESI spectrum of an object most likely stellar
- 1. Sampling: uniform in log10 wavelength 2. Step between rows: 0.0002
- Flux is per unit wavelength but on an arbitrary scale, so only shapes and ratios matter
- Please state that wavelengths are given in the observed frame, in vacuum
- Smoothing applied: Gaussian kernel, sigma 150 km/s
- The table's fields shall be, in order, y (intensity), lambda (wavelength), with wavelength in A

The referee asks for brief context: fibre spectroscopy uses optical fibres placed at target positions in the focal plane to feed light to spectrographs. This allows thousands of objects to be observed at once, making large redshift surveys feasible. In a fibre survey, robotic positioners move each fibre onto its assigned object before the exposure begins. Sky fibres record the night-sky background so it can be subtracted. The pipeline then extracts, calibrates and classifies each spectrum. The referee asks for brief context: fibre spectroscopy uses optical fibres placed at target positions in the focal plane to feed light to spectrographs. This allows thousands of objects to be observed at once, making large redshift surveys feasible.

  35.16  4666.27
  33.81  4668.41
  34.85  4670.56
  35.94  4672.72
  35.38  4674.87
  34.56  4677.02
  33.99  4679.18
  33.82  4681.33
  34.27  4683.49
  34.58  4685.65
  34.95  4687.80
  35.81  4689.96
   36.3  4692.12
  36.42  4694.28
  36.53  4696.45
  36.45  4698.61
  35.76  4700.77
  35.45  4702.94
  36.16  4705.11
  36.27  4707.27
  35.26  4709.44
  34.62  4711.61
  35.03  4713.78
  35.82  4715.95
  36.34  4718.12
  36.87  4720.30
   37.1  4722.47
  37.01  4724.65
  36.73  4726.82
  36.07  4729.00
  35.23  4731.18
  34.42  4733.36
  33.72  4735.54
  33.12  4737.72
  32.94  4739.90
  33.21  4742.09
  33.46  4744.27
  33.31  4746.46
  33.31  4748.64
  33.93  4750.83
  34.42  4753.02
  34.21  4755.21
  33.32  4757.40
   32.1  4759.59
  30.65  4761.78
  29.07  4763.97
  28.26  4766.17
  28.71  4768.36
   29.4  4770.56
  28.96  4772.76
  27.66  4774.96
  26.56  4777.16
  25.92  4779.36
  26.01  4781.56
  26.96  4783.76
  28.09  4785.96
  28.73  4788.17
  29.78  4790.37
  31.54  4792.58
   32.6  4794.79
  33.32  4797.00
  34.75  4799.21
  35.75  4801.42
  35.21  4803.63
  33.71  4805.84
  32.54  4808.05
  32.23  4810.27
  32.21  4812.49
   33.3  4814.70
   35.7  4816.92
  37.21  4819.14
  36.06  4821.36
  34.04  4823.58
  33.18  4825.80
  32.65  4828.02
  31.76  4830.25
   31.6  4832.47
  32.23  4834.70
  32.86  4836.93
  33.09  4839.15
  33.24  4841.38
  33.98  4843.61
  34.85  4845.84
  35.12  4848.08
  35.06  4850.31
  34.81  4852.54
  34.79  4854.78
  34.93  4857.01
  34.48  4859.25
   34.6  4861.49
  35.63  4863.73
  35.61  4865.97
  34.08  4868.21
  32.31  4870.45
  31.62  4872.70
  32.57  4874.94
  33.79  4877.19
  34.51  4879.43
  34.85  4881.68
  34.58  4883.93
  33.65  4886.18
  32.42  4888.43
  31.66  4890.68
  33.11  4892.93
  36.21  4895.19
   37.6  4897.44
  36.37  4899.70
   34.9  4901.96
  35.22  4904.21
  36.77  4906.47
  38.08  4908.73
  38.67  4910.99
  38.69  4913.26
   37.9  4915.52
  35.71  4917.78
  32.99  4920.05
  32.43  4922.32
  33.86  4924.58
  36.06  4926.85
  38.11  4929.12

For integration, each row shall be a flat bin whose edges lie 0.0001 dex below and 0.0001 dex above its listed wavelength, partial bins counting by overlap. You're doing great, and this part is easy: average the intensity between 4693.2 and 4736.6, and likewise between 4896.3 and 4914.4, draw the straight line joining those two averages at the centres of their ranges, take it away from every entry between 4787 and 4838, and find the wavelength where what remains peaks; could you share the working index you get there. 4819.14 A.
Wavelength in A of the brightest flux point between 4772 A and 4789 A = 4772.76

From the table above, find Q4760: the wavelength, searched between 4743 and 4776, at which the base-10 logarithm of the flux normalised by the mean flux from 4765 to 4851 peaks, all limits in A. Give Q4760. 4753.02 A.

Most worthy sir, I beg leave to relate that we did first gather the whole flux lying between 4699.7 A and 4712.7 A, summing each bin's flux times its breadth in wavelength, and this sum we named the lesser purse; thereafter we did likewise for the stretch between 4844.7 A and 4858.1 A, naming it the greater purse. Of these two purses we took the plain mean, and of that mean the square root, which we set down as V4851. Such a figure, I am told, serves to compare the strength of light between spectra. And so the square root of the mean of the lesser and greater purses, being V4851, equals 21.6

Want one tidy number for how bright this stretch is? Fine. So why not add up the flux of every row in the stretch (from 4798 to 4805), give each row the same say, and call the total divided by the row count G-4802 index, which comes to 35.2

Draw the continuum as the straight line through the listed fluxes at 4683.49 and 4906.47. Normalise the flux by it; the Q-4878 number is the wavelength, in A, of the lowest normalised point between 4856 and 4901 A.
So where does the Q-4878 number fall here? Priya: 4890.68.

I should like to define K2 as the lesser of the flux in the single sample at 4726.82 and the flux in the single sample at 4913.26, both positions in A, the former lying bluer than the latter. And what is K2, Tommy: 37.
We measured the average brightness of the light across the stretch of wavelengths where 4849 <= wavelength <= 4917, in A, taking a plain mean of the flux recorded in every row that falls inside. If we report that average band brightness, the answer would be 35.0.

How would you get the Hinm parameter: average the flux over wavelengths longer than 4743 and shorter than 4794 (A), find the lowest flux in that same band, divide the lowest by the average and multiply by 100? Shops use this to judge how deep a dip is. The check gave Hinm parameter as 86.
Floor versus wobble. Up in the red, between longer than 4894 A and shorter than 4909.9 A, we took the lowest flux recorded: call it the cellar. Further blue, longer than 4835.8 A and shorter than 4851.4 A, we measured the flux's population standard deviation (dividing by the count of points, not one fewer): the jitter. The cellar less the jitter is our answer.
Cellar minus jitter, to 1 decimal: 34.0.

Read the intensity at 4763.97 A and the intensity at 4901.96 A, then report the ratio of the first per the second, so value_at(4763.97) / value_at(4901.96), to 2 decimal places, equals 0.83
